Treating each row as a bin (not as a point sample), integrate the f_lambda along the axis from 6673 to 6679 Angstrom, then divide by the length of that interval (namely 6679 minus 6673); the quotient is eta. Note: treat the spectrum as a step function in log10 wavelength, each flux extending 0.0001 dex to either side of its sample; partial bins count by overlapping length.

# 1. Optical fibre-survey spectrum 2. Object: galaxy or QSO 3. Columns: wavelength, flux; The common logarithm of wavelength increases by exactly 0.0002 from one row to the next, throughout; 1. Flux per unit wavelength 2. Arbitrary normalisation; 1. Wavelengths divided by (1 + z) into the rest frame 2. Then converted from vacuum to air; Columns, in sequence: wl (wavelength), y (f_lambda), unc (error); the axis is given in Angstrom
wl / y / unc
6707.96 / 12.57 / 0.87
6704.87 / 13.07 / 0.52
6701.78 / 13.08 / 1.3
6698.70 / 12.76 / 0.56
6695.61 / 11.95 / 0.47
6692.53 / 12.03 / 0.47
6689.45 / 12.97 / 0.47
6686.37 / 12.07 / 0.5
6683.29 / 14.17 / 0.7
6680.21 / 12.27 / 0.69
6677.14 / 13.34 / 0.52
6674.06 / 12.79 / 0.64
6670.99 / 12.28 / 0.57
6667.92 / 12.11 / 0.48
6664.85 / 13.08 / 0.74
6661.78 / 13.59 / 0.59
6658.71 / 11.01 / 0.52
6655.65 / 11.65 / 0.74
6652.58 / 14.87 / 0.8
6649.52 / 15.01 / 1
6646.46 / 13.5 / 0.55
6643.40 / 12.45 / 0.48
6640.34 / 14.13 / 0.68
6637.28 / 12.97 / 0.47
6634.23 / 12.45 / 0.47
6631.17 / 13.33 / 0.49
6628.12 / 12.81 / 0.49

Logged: 13.0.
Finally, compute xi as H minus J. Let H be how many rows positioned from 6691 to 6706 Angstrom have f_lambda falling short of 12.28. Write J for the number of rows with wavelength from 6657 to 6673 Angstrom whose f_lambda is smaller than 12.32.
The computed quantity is -1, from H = 2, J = 3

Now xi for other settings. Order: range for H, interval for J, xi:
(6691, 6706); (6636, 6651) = 2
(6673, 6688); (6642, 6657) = 1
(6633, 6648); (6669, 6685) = -2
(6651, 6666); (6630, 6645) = 2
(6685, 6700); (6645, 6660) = 1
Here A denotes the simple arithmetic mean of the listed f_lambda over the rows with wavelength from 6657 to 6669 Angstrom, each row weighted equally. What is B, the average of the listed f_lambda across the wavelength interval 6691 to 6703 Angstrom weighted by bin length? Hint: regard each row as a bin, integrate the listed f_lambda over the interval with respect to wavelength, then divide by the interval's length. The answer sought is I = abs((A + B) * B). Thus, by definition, 310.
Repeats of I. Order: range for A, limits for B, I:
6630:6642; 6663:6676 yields 326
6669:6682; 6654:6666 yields 308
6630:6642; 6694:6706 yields 329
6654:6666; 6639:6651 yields 359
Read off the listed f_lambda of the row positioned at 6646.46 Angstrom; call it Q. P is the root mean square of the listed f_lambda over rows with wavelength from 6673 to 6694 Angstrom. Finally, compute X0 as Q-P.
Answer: 0.67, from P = 12.8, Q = 13.5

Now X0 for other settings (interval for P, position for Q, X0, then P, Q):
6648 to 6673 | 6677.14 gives 0.32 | 13.0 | 13.34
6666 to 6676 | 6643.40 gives 0.05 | 12.4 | 12.45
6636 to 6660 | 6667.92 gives -1.16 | 13.3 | 12.11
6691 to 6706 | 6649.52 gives 2.42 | 12.6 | 15.01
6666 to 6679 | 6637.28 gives 0.33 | 12.6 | 12.97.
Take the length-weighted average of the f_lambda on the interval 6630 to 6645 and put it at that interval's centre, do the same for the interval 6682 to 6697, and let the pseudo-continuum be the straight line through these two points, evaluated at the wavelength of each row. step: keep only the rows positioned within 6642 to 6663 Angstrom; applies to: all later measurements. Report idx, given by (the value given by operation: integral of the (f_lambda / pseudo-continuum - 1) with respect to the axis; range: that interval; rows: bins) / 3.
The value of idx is 0.12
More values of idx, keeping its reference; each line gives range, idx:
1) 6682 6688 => 0.07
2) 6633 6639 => -0.05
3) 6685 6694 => -0.06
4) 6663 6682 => -0.04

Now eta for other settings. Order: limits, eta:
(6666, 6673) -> 12.3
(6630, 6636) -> 12.9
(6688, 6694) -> 12.5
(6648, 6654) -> 14.9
